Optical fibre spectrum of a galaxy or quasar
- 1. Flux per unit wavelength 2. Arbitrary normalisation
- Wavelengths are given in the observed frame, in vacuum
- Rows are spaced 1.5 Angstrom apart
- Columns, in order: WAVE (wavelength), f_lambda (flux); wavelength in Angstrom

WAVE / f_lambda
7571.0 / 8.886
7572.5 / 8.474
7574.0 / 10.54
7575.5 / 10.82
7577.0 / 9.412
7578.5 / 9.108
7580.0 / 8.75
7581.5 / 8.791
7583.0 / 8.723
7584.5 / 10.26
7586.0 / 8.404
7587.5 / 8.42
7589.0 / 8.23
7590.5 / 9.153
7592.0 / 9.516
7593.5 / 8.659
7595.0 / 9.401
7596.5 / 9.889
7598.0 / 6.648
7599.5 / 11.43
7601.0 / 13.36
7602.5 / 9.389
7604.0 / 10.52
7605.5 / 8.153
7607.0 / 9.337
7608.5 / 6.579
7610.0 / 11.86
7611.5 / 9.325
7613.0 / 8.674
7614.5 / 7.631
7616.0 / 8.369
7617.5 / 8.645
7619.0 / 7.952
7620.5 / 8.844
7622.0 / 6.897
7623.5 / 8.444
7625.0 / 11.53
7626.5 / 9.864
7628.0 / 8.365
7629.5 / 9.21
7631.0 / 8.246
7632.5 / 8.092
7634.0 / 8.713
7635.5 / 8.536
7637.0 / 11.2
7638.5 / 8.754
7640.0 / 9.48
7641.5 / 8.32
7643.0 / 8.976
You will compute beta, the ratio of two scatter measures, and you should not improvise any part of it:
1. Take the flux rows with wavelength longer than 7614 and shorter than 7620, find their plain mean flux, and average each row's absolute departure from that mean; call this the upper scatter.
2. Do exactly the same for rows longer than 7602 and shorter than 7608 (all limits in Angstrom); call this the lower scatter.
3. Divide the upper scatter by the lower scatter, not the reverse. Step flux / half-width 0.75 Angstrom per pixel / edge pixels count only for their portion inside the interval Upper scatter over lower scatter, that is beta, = 0.59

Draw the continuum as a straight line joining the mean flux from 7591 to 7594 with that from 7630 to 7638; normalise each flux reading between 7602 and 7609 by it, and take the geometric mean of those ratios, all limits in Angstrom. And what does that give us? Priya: 0.96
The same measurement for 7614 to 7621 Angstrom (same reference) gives 0.92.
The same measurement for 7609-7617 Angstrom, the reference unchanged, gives 1.00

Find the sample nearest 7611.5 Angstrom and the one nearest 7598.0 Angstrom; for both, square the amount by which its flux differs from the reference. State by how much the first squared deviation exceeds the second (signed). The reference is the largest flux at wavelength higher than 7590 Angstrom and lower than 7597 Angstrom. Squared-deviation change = -10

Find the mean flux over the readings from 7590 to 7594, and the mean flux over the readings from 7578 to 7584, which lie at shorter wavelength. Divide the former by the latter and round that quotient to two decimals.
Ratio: 1.03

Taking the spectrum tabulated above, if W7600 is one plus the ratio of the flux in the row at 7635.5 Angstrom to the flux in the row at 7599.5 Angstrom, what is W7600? 1.75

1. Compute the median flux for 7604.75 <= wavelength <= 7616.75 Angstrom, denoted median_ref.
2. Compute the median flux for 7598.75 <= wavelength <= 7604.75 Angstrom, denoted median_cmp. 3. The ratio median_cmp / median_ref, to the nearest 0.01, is 1.29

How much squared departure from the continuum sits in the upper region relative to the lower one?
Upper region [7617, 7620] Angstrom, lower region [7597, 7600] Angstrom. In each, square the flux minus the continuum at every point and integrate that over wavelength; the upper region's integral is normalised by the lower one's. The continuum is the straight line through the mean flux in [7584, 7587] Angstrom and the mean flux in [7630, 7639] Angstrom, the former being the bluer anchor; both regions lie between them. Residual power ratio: 0.1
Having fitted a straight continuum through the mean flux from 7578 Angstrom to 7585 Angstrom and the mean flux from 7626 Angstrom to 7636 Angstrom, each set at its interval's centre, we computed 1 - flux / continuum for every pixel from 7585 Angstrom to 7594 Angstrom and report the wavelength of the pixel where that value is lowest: 7592.0 Angstrom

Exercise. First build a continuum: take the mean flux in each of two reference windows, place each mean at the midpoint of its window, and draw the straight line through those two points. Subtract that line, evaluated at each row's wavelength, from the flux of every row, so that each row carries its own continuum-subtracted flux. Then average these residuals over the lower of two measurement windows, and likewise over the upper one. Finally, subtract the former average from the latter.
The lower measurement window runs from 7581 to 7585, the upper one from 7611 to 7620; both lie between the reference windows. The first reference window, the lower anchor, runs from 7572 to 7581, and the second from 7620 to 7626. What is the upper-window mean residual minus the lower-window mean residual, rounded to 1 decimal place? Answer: -0.4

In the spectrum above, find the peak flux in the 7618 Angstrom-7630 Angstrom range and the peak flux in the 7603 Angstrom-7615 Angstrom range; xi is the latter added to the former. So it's 23.4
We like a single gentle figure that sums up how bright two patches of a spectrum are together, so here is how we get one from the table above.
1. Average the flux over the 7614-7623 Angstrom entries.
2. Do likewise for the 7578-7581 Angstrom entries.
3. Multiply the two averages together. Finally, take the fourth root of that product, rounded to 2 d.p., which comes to 2.91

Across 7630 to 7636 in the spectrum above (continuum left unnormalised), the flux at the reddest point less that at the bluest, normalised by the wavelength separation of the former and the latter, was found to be 0.1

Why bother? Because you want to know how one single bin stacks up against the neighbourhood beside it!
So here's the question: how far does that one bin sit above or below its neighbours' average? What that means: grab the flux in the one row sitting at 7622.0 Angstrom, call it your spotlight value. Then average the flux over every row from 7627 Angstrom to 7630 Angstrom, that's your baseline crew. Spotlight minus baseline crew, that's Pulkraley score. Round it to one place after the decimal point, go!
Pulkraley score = -1.9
